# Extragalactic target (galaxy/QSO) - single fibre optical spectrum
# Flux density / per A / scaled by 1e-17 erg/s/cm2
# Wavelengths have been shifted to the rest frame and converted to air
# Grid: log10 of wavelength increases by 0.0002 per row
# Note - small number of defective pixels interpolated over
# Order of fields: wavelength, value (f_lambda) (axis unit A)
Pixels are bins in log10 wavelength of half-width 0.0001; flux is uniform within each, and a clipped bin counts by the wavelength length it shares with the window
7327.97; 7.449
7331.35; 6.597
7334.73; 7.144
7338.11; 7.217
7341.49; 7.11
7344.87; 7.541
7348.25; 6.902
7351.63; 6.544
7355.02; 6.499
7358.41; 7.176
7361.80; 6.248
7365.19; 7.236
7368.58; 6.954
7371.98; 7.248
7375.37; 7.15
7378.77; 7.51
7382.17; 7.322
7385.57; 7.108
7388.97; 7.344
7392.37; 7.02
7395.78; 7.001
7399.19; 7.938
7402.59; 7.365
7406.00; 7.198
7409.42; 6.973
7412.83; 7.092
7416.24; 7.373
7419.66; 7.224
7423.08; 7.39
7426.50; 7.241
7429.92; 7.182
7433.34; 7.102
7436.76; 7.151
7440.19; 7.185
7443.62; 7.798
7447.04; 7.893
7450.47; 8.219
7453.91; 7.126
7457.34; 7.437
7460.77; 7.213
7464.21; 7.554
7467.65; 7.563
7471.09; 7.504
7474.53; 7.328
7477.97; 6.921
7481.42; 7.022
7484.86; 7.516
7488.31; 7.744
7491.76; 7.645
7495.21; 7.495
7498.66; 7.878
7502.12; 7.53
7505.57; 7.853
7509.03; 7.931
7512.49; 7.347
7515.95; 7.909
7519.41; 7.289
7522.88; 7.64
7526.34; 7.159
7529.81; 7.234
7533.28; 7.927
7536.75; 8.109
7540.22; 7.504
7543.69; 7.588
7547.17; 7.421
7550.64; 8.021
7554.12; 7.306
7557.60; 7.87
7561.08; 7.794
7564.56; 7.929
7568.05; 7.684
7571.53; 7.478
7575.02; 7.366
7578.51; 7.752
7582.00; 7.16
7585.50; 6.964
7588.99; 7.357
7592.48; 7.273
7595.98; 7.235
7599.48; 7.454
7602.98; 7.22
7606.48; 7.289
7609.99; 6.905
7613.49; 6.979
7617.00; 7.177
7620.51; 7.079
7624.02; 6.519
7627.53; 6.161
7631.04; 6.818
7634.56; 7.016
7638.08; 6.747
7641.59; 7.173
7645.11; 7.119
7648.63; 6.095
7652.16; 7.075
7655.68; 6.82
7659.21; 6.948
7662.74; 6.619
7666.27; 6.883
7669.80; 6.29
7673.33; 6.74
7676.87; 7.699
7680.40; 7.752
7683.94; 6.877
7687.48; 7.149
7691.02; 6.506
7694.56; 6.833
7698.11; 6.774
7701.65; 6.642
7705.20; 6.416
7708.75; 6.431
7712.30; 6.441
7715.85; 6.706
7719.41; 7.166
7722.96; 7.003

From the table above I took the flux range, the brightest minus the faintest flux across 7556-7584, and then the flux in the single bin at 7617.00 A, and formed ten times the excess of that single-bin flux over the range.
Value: 64.1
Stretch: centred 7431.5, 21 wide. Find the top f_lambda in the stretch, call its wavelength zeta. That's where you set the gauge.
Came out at 7423.08 A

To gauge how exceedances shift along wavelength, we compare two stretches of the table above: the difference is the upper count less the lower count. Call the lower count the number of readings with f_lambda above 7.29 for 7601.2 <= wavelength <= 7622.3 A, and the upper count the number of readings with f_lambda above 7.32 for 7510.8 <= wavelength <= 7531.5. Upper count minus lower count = 3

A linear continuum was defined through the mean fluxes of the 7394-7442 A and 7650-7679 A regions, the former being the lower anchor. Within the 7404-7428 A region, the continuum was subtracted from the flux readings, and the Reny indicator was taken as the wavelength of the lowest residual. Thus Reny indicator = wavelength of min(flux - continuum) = 7409.42 A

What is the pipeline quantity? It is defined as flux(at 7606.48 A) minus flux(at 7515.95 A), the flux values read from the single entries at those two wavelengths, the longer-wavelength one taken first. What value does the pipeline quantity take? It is -0.6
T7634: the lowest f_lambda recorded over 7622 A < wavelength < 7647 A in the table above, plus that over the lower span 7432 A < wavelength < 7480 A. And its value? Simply 13.1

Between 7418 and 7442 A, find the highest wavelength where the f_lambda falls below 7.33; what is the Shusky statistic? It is 7440.19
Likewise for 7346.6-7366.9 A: 7365.19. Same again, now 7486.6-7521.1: 7519.41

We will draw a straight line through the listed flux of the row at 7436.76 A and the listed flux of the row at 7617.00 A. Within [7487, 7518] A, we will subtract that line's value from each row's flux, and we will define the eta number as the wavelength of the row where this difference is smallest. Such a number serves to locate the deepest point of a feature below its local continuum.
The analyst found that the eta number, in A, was 7512.49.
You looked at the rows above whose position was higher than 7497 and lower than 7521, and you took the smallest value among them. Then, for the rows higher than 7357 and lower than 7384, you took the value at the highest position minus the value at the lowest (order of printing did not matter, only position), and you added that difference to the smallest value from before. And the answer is 7.4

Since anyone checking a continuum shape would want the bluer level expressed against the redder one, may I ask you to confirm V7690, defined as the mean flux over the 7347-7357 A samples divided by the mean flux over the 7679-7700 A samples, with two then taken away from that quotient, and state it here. -1.05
